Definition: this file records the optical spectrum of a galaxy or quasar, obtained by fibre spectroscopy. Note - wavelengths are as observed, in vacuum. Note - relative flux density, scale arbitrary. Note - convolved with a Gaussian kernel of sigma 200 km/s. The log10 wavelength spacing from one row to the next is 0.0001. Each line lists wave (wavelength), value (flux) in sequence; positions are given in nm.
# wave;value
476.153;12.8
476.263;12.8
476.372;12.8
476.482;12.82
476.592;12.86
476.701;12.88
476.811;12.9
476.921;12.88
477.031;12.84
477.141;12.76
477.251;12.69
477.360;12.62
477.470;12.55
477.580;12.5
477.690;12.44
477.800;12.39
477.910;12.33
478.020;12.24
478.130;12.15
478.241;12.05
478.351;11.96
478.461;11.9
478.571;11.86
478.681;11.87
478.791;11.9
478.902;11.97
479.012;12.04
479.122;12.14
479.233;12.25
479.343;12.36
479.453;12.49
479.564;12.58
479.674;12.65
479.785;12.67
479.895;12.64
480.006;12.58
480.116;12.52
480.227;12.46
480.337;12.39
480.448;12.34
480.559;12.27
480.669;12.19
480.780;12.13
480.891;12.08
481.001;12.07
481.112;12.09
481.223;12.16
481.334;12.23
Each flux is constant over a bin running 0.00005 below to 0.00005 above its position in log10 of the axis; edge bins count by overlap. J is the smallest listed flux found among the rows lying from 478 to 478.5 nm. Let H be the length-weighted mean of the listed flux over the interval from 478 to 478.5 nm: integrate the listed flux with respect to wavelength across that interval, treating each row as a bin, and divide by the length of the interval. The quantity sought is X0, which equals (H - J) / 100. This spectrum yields 0.0014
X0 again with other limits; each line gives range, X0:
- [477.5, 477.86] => 0.0006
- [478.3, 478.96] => 0.0006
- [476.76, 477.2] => 0.0006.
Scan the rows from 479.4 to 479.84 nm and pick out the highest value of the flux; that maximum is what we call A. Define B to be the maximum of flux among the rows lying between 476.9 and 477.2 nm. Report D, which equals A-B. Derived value -0.21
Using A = 12.67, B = 12.88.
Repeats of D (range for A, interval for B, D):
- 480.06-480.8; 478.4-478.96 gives 0.55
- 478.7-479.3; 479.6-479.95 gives -0.42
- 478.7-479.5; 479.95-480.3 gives -0.09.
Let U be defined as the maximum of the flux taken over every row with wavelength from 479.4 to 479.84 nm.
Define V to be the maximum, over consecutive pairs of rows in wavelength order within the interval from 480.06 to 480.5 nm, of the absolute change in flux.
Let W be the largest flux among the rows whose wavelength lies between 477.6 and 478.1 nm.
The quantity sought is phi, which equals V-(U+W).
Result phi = -25.0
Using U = 12.67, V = 0.070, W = 12.44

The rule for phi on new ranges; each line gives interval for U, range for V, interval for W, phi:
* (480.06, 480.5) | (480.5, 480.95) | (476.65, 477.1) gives -25.3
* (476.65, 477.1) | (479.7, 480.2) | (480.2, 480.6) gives -25.3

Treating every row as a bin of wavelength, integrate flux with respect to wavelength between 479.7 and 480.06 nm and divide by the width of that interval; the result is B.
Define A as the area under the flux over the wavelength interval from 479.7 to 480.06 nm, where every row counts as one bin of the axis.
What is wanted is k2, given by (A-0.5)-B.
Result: -8.6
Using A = 4.5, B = 12.61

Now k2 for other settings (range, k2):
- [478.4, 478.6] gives -10.0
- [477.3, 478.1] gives -3.0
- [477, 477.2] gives -10.7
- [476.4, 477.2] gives -3.1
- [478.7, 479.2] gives -6.5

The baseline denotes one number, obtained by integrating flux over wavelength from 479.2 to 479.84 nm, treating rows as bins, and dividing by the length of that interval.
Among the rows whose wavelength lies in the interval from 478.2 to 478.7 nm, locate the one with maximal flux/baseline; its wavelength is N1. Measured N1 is 478.241 nm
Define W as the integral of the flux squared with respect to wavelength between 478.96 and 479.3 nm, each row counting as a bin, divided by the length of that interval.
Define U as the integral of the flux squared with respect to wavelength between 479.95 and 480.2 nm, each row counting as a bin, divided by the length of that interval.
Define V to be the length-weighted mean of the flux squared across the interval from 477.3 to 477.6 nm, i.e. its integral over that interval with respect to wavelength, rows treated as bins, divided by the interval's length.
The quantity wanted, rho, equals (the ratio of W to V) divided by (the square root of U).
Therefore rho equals 0.0744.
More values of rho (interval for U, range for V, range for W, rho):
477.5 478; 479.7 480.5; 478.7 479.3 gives 0.0747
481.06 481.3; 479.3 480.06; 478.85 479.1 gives 0.0757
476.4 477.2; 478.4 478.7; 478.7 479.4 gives 0.0807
